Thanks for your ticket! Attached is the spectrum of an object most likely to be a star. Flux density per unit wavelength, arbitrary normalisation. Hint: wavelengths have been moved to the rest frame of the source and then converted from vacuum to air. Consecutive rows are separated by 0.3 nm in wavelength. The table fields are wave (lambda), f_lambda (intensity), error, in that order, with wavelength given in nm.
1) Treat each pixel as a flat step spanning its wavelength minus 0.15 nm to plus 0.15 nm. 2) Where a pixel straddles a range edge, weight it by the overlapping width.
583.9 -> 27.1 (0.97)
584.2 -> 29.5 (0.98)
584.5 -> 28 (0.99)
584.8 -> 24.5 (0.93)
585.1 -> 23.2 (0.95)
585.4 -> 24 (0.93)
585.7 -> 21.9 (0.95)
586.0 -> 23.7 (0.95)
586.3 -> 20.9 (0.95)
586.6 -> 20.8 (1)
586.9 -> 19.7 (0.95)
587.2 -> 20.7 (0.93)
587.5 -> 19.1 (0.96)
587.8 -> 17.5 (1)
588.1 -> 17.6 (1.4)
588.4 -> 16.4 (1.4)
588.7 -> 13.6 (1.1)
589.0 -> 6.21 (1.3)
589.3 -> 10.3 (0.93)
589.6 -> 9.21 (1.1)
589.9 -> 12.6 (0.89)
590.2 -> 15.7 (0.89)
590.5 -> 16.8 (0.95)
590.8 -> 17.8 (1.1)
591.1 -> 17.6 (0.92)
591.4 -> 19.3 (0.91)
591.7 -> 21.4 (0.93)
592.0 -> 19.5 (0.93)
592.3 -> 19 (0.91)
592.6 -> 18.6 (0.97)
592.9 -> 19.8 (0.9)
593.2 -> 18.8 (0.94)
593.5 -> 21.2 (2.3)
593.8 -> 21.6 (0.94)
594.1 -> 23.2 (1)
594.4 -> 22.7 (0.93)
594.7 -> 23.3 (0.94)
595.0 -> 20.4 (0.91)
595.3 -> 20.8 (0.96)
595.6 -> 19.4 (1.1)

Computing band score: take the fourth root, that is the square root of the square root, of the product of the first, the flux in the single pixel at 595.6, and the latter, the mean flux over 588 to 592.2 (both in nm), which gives 4.15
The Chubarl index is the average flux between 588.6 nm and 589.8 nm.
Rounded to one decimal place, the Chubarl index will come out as 9.8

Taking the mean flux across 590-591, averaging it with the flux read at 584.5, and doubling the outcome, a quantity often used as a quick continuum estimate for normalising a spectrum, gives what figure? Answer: 45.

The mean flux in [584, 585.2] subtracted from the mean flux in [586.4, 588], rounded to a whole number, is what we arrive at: -7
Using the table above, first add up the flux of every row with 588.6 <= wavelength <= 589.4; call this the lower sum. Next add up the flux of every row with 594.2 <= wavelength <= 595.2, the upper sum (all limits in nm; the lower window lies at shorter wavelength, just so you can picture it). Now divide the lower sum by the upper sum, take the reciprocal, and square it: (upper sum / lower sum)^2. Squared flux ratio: 4.9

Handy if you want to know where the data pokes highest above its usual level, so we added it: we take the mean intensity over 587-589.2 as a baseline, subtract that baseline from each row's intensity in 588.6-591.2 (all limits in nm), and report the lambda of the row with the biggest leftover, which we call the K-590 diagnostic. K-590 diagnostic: 590.8 nm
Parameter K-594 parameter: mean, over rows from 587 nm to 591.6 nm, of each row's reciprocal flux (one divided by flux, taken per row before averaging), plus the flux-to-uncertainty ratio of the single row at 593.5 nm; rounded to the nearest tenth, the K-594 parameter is 9.3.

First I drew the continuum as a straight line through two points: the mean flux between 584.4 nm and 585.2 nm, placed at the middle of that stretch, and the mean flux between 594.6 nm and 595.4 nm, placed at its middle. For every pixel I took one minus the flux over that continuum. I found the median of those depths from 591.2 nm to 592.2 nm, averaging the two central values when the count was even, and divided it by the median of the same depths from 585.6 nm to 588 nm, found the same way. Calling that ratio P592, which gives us 0.89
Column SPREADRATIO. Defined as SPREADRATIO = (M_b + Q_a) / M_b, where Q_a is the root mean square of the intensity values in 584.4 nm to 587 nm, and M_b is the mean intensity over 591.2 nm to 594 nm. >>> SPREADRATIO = 2.16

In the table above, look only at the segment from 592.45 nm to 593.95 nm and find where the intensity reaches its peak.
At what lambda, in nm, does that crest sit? 593.8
